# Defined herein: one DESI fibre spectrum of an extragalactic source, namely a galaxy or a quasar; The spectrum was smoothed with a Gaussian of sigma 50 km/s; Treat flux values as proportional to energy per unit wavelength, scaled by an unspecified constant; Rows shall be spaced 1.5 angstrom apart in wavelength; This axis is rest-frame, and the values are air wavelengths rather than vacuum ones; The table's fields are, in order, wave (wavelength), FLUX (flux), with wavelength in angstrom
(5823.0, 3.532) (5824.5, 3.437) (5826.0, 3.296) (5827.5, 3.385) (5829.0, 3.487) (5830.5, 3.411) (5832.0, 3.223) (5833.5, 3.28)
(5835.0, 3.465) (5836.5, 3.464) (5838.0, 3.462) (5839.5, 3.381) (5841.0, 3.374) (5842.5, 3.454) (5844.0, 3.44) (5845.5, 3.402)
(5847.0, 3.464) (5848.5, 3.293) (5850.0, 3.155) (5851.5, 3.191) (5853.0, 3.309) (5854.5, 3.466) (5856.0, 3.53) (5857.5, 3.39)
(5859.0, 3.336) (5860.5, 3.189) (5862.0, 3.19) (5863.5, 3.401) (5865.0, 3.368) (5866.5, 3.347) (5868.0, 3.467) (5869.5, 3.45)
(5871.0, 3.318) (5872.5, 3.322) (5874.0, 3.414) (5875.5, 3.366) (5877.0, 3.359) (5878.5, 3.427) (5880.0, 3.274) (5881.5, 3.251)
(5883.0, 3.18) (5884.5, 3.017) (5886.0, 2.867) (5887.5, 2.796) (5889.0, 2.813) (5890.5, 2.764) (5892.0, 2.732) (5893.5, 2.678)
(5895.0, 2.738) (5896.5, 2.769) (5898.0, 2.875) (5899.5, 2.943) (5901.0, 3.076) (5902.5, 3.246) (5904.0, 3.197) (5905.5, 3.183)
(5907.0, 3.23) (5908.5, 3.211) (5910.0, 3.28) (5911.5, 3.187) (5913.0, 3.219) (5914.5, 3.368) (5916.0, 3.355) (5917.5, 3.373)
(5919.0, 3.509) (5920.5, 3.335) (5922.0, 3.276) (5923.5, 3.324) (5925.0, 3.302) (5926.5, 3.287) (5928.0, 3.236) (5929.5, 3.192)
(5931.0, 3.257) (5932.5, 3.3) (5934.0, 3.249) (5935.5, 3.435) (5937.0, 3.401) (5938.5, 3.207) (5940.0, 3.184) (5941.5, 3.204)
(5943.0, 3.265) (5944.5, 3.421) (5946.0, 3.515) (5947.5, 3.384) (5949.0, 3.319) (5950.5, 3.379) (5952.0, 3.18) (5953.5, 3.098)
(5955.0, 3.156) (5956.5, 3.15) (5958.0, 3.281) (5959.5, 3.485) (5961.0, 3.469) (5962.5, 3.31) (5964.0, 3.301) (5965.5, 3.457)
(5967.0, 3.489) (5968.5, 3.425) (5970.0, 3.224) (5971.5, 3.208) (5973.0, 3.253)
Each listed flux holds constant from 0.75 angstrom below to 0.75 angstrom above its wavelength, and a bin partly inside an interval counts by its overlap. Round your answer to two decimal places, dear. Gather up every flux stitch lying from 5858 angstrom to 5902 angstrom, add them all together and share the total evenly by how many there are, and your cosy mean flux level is 3.13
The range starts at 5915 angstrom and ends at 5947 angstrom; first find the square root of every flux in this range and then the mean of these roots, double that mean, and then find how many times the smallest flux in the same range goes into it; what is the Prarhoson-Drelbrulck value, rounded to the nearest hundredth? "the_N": 1.14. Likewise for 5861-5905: 1.32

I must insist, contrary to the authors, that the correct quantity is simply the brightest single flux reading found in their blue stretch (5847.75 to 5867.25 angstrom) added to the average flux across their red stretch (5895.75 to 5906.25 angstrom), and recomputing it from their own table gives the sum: 6.57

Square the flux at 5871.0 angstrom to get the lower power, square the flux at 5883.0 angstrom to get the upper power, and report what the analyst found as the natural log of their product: 4.71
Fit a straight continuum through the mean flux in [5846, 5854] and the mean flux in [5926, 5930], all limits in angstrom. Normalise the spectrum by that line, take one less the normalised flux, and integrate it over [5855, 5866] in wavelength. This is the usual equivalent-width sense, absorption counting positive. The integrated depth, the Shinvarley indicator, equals -0.21 angstrom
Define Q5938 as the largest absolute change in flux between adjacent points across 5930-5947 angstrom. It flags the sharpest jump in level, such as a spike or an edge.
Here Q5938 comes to 0.194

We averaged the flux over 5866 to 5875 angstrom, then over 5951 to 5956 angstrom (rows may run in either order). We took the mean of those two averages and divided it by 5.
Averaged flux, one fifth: 0.65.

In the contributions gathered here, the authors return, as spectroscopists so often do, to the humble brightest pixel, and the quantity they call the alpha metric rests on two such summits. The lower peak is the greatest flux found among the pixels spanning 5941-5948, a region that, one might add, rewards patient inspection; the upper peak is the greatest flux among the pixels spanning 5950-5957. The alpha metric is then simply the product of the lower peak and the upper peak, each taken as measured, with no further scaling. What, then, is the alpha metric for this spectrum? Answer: 11.9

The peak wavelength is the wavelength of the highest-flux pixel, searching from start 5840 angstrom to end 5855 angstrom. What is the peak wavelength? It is 5854.5 angstrom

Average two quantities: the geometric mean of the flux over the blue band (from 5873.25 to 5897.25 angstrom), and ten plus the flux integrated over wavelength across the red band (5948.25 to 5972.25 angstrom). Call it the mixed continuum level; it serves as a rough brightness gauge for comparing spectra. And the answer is 46.2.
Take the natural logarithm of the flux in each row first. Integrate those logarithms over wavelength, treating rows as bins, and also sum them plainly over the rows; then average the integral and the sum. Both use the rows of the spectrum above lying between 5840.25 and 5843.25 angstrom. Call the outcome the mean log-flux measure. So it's 3.07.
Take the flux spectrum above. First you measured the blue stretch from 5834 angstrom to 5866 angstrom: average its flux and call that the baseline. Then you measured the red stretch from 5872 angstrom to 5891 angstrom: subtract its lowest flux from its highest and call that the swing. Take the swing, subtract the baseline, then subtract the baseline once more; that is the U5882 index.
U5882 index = -6.1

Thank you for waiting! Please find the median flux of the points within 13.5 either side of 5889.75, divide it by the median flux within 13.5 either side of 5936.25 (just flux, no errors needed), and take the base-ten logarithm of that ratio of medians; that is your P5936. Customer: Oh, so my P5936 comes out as -0.054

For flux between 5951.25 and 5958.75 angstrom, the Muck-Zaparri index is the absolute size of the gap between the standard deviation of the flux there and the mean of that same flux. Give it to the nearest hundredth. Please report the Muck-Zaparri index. 3.11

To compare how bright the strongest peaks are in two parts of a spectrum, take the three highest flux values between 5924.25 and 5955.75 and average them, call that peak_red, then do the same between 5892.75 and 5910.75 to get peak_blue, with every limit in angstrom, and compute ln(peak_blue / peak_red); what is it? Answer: -0.06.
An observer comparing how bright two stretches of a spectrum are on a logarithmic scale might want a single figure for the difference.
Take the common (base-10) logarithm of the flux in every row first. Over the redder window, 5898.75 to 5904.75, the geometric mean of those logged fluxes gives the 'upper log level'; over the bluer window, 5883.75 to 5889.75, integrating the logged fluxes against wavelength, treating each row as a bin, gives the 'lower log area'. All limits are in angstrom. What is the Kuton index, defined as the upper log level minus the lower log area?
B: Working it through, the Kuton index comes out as -2.3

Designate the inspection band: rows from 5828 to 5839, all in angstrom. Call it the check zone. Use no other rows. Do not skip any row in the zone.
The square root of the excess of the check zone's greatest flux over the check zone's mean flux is 0.30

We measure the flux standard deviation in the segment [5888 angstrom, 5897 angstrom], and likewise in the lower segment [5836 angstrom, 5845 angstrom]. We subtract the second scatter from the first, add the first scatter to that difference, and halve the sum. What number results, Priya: 0.02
